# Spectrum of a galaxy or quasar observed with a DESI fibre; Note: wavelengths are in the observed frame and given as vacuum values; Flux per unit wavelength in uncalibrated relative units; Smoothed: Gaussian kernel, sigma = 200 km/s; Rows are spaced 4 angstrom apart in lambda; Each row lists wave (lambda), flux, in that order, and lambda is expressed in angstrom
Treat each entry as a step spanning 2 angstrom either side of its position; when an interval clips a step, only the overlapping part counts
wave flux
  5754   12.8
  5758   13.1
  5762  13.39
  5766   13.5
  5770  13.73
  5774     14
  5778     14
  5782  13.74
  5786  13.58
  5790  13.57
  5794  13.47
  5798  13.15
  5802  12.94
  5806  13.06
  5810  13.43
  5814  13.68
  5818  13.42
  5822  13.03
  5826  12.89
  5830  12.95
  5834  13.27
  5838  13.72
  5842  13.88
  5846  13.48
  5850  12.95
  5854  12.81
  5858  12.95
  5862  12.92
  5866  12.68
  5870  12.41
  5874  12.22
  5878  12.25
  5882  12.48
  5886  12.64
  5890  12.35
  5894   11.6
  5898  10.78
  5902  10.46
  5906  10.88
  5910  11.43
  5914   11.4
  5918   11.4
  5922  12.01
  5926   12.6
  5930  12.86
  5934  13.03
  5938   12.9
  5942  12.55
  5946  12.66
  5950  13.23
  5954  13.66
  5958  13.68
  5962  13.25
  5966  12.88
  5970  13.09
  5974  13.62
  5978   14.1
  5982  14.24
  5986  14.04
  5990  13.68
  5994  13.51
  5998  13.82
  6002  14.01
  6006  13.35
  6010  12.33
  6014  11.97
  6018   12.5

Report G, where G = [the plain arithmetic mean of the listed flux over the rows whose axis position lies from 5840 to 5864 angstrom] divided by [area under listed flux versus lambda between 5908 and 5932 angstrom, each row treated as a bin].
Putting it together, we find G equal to 0.0459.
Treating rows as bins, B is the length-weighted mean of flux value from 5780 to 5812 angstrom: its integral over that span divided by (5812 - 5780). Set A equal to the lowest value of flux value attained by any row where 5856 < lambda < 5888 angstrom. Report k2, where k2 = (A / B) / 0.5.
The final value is 1.83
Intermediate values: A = 12.22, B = 13.4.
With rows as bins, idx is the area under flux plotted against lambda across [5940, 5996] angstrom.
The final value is 753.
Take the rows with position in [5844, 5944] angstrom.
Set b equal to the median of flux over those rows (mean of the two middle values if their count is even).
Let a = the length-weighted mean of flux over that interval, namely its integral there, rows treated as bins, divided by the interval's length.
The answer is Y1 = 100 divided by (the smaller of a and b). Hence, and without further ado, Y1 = 8.17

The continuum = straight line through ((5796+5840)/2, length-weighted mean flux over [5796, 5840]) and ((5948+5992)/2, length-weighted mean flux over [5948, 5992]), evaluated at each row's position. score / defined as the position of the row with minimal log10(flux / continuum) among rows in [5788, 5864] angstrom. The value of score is 5854 angstrom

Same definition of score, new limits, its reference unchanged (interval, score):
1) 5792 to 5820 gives 5802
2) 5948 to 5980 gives 5966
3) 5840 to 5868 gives 5866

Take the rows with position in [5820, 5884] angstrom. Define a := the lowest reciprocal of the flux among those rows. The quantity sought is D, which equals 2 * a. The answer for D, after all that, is 0.144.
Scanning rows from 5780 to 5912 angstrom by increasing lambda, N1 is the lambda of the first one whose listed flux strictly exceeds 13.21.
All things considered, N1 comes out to 5782 angstrom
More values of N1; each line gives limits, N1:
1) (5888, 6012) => 5950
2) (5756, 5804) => 5762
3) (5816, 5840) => 5818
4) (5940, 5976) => 5950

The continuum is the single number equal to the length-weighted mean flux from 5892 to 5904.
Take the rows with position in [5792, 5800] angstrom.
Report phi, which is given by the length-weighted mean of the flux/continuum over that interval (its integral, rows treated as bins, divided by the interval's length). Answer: 1.22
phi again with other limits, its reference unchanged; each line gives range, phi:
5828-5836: 1.20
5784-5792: 1.24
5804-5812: 1.21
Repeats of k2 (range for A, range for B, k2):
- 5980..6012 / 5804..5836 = 1.87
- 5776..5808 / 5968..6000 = 1.88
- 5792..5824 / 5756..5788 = 1.90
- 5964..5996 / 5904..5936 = 2.16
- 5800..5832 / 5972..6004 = 1.86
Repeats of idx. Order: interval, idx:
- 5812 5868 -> 739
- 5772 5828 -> 752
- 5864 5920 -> 660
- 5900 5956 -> 684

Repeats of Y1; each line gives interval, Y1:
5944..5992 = 7.40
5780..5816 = 7.46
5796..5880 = 7.72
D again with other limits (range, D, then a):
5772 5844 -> 0.143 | 0.0714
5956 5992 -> 0.140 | 0.0702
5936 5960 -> 0.146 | 0.0731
